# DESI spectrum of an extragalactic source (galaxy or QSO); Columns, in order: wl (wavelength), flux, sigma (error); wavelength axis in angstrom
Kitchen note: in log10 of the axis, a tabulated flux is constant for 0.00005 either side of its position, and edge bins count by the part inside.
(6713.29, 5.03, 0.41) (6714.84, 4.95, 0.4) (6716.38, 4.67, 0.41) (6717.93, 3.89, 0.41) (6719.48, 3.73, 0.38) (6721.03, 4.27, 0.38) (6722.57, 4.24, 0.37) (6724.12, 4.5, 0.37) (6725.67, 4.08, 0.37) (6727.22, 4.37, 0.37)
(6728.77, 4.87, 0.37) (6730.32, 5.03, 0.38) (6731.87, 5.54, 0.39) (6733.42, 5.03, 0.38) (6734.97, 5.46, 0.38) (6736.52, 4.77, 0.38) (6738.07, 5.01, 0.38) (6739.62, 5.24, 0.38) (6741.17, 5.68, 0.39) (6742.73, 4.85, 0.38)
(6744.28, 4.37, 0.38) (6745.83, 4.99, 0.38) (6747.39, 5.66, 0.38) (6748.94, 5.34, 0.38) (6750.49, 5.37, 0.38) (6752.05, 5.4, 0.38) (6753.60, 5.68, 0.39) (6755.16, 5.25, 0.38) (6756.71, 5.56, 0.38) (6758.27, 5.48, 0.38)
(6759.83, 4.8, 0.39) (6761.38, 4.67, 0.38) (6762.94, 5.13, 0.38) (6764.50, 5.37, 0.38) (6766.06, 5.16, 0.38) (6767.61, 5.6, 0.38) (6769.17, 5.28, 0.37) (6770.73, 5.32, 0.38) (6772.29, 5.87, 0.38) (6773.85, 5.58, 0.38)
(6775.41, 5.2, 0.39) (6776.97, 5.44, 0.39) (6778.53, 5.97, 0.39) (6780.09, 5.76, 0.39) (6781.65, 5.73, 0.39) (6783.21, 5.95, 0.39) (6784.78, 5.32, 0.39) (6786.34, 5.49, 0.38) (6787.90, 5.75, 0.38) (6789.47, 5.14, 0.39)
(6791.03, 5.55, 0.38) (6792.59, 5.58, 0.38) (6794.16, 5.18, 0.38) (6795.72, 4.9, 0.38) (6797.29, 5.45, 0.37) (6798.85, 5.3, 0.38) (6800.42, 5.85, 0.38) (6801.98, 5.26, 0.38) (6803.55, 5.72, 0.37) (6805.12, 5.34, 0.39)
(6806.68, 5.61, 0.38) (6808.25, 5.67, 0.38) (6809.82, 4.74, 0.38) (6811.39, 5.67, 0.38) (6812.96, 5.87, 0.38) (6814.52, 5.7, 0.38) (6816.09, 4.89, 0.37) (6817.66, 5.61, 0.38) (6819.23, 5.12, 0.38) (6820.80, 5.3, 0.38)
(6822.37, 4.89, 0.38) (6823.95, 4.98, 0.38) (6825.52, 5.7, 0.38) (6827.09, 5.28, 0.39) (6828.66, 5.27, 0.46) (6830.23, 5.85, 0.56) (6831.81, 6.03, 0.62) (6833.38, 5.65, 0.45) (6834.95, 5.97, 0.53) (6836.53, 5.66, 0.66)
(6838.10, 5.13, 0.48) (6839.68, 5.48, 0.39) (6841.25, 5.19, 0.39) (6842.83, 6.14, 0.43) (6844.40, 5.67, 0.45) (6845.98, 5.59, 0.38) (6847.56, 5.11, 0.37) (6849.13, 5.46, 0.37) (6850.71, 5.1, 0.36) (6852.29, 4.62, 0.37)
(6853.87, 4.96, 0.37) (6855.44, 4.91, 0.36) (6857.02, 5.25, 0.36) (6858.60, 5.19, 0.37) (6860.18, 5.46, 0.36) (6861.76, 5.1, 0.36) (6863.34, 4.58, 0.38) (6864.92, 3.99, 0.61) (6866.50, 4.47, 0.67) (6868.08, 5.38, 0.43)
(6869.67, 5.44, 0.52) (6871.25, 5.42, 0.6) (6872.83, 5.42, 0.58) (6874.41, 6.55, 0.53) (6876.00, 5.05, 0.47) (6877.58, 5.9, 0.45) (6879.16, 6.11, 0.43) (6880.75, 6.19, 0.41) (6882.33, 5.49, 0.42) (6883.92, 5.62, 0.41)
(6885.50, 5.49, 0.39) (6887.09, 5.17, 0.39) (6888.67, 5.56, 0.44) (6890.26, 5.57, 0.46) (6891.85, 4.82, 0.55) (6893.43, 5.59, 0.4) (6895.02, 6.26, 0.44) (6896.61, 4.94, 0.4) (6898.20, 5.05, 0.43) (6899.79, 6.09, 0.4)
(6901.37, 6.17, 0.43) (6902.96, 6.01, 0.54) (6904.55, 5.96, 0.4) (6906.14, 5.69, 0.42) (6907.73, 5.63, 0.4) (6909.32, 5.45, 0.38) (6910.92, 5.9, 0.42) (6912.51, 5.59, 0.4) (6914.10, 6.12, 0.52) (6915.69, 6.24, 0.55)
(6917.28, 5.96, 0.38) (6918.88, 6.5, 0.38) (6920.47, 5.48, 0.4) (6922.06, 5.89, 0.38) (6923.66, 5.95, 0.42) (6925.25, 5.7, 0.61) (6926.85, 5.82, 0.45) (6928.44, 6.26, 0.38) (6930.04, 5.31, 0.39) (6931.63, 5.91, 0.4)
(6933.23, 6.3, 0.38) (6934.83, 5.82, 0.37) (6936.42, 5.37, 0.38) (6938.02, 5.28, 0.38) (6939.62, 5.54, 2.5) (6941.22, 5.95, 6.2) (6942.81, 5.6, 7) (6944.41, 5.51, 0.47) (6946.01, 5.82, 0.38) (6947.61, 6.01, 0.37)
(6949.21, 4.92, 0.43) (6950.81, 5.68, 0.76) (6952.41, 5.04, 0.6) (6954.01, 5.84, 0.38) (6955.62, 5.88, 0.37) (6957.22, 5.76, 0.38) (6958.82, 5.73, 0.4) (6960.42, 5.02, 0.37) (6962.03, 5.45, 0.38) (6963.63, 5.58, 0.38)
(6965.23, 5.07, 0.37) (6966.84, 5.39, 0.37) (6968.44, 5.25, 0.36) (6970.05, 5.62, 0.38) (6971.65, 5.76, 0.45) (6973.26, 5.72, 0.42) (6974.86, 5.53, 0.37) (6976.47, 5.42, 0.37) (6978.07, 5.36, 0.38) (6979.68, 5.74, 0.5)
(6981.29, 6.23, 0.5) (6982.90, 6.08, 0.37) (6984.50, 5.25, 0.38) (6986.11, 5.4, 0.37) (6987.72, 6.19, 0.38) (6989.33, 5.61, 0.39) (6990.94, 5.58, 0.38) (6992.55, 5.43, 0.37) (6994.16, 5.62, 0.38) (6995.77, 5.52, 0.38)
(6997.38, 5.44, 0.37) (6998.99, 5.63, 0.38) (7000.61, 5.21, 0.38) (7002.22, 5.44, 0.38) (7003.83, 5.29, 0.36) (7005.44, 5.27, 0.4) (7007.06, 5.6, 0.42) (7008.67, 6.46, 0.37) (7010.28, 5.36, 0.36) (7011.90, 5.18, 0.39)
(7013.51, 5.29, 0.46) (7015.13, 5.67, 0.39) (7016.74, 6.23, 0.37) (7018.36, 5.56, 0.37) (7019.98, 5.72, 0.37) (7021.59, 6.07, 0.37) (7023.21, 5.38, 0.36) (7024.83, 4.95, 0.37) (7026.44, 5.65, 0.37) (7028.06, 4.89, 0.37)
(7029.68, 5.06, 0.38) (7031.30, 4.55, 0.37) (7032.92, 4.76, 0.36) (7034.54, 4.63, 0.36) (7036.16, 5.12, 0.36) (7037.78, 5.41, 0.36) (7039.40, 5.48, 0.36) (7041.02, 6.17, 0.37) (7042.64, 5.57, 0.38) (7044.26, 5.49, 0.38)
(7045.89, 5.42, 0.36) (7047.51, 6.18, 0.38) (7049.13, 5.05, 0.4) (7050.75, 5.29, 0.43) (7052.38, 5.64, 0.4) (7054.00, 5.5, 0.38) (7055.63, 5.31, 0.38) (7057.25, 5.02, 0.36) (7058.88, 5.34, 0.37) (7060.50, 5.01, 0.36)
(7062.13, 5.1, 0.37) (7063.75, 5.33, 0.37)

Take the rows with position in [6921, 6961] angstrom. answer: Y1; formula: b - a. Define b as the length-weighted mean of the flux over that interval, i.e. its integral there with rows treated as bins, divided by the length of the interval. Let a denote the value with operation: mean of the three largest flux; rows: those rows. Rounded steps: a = 6.19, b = 5.68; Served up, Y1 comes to -0.51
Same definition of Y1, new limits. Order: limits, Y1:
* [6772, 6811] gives -0.44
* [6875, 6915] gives -0.54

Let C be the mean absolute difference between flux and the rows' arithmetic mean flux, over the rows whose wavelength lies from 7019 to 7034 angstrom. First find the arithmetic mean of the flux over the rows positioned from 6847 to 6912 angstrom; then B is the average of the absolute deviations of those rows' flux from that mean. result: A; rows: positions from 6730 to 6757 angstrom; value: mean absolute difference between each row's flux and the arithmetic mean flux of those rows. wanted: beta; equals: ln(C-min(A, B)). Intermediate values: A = 0.288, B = 0.41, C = 0.43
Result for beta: -2.0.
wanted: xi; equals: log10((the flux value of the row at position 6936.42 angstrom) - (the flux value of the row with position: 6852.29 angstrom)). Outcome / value -0.1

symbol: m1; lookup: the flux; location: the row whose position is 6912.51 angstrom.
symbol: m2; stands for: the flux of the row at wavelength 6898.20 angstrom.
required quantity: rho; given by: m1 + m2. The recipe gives 10.6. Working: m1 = 5.59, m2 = 5.05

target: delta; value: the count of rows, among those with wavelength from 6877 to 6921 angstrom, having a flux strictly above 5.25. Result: 24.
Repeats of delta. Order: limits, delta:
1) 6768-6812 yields 23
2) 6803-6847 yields 21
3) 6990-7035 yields 20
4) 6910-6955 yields 26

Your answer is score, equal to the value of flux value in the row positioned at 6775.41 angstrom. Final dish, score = 5.2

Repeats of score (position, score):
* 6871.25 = 5.42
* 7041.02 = 6.17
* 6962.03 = 5.45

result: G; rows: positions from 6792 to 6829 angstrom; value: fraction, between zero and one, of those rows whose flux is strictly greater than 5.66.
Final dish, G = 0.3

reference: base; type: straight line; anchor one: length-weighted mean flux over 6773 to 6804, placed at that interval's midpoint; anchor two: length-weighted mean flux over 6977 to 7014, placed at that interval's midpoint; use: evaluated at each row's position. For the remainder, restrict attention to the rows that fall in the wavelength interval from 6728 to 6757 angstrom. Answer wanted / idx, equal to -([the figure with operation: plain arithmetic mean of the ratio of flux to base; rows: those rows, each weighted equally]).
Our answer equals -0.95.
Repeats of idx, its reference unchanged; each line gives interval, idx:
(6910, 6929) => -1.07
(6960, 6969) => -0.95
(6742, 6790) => -0.98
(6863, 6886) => -0.98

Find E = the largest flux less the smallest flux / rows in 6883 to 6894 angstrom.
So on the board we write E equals 0.8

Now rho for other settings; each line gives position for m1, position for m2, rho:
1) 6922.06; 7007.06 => 11.5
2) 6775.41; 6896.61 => 10.1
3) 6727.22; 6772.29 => 10.2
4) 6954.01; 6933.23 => 12.1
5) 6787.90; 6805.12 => 11.1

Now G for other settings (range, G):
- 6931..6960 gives 0.6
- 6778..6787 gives 0.7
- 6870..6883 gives 0.5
